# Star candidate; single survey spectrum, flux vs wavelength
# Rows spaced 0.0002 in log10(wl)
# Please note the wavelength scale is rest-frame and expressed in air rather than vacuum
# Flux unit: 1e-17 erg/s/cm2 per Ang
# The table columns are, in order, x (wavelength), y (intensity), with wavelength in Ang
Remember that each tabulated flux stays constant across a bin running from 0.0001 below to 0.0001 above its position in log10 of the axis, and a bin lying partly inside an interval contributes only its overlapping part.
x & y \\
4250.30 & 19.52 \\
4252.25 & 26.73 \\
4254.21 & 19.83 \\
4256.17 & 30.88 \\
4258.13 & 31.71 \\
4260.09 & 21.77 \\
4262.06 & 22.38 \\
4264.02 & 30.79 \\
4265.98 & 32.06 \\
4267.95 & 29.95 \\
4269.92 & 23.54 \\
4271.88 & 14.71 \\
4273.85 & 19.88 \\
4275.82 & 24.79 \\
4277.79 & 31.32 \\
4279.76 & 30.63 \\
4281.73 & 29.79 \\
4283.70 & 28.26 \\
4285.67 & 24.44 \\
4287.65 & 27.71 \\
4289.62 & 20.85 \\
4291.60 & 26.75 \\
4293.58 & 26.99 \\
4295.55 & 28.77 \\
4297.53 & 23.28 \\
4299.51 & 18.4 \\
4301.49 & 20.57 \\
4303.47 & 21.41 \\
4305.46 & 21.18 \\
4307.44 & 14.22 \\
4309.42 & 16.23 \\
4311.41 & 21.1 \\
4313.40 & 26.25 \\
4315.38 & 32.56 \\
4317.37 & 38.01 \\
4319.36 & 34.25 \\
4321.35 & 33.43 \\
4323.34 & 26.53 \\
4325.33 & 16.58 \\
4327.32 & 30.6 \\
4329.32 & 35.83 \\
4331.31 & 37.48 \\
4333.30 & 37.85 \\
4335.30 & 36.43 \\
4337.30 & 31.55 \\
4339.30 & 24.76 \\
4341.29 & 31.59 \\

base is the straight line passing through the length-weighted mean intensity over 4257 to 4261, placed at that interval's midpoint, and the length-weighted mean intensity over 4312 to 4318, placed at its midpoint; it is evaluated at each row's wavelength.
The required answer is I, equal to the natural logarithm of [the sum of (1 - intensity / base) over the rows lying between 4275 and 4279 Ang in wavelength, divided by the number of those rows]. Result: -4.6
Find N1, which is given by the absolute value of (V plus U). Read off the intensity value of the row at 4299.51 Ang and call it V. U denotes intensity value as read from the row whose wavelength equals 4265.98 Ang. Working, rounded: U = 32.06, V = 18.4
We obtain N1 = 50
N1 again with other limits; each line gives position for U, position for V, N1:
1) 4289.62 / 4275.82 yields 46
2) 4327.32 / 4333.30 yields 68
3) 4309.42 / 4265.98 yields 48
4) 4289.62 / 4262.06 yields 43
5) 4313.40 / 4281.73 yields 56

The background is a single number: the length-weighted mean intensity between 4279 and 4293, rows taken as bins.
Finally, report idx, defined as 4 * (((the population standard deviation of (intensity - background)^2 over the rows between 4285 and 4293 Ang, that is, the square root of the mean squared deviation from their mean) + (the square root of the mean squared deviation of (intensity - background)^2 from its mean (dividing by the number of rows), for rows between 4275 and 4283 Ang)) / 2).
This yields 41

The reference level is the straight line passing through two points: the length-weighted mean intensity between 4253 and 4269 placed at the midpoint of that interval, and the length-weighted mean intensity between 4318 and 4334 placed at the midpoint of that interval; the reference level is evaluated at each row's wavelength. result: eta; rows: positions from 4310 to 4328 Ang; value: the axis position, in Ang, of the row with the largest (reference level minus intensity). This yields 4325.33 Ang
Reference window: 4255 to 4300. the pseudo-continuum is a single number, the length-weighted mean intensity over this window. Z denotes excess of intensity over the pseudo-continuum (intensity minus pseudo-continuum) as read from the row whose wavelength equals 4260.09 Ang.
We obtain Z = -4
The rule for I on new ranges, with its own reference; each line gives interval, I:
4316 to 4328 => -2.9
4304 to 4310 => -0.8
